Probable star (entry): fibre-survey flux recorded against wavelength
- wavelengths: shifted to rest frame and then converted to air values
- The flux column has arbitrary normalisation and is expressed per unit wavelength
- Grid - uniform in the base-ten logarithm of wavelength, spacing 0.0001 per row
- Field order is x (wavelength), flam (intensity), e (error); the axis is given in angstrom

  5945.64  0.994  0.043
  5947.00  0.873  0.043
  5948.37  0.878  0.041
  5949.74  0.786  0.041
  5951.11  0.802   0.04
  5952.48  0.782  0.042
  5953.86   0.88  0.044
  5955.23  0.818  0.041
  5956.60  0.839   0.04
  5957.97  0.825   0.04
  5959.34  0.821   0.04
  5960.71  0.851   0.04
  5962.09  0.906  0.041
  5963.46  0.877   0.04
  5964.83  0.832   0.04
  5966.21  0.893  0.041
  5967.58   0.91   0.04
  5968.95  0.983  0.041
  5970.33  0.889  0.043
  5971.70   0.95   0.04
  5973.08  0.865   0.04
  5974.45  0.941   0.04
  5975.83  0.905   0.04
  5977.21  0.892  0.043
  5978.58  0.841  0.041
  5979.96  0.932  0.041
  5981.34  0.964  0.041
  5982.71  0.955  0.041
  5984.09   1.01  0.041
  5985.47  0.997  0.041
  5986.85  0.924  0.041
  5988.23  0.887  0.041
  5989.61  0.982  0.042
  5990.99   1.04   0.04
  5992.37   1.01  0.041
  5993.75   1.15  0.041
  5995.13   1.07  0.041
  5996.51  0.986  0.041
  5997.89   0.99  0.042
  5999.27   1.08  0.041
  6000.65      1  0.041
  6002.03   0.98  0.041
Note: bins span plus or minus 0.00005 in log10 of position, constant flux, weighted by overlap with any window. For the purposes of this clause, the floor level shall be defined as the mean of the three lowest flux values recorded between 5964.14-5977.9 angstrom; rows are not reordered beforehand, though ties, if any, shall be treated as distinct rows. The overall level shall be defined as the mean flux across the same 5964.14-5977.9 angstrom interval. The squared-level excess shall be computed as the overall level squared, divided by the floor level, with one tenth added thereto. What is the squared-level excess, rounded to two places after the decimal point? 1.05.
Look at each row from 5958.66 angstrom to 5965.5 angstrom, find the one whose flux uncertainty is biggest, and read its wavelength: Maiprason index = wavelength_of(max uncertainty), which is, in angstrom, 5962.09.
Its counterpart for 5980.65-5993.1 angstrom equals 5989.61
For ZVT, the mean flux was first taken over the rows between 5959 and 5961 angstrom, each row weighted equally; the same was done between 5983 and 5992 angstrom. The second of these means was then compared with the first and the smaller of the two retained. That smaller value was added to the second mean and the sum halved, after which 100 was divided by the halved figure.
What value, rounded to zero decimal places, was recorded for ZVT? 111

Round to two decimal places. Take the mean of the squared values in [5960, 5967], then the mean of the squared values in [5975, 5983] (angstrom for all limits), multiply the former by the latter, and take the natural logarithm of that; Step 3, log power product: -0.45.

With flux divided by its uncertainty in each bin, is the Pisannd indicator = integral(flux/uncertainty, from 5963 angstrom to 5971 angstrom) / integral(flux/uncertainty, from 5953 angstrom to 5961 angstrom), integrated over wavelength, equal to 1.07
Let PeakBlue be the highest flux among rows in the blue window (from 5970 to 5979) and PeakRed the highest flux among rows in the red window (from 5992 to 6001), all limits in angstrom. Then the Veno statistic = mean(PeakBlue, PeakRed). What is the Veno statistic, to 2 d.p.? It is 1.05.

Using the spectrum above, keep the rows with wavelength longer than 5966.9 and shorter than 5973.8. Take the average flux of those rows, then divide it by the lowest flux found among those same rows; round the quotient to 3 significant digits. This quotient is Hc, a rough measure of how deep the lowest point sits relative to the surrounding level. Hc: 1.06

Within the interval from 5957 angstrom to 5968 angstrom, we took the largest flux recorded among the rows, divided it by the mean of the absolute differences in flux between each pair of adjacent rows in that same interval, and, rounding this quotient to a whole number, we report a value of 26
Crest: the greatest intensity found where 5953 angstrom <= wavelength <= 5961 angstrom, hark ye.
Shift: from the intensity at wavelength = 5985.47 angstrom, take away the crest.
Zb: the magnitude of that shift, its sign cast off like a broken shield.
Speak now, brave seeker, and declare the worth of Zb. 0.117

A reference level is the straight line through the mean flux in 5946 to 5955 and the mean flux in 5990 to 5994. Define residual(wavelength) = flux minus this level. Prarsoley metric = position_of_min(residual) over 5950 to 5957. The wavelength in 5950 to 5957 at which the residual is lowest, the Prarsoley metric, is 5952.48 angstrom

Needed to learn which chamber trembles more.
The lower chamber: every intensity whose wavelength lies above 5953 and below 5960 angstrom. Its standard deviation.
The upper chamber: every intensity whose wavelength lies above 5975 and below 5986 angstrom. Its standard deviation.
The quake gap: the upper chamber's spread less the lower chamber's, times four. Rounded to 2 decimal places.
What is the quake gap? 0.12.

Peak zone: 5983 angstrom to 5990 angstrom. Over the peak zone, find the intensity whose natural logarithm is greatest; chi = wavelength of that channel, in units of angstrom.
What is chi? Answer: 5984.09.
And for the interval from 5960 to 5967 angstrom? 5962.09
